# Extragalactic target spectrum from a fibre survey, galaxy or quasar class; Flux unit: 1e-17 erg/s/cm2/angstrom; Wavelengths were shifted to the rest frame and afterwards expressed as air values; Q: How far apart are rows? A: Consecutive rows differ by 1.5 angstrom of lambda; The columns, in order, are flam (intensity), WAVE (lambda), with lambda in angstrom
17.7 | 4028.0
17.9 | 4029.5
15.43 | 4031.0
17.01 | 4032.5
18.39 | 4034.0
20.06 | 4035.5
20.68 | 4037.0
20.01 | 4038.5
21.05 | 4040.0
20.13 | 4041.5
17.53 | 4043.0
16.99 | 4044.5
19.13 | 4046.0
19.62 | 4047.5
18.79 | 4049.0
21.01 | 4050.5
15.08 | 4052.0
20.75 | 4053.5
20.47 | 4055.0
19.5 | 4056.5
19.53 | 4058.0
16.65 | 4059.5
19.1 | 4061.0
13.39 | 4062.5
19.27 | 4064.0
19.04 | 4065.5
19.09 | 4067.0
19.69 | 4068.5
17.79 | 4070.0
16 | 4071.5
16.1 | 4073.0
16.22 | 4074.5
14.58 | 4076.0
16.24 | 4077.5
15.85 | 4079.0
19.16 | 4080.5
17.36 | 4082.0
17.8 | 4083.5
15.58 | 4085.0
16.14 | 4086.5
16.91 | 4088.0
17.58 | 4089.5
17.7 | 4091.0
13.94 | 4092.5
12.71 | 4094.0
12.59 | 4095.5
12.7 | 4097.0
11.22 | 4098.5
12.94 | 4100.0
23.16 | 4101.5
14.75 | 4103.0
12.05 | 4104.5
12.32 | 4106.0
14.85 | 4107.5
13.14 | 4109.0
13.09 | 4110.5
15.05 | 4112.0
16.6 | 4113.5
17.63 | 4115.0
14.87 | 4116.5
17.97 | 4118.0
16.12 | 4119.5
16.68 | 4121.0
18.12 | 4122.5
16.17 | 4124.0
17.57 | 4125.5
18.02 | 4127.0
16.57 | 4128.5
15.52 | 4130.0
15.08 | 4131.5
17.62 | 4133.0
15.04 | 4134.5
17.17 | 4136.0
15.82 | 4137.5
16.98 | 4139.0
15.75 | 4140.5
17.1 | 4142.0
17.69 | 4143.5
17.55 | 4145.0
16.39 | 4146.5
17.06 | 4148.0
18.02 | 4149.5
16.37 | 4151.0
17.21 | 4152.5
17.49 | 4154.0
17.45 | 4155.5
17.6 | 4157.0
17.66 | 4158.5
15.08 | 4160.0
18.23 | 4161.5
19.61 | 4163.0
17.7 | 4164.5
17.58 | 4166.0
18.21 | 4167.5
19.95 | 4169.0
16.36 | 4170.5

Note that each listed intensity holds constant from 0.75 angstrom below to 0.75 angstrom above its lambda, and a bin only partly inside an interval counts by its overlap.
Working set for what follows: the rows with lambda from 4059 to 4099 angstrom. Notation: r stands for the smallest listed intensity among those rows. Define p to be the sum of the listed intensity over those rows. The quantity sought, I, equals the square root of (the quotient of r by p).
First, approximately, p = 440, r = 11.22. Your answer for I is 0.160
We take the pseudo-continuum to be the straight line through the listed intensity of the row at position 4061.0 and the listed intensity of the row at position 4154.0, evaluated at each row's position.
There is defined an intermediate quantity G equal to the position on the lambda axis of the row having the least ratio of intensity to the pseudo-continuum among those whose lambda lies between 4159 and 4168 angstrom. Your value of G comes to 4160.0 angstrom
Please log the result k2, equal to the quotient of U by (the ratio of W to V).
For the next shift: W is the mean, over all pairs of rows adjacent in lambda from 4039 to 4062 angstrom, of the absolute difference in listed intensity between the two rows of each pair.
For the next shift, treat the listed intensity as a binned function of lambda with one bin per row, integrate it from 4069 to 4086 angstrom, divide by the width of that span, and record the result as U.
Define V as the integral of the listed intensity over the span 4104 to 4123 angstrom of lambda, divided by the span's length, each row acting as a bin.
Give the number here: 127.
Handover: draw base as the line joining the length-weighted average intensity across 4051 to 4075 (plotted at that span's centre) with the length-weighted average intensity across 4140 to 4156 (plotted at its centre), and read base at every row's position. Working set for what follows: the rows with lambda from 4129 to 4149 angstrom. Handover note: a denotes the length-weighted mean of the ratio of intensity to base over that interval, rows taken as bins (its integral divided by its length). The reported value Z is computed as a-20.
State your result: -19.0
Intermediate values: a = 0.96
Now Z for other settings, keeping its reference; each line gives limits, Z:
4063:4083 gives -19.0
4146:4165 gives -19.0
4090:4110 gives -19.2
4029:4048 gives -19.0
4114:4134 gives -19.0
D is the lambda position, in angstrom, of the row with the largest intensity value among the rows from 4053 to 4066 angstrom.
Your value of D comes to 4053.5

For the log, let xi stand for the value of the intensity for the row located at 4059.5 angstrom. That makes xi 16.65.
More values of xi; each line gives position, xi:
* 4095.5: 12.59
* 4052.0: 15.08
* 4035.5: 20.06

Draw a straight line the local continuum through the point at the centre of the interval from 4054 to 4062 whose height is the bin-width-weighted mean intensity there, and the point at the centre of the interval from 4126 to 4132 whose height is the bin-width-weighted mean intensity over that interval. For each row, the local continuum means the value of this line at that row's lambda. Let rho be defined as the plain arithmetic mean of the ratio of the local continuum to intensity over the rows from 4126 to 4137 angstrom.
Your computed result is 1.00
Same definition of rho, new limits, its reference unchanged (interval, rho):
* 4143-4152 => 0.92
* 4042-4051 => 1.03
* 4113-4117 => 1.04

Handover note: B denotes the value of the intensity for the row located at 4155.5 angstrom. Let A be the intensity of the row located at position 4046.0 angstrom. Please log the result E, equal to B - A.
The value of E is -1.7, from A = 19.13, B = 17.45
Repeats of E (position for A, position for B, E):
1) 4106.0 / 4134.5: 2.7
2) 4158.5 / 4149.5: 0.4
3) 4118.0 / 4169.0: 2.0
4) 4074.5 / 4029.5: 1.7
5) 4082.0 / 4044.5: -0.4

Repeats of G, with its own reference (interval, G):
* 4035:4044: 4043.0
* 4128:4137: 4131.5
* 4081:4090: 4085.0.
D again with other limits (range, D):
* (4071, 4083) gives 4080.5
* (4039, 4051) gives 4040.0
